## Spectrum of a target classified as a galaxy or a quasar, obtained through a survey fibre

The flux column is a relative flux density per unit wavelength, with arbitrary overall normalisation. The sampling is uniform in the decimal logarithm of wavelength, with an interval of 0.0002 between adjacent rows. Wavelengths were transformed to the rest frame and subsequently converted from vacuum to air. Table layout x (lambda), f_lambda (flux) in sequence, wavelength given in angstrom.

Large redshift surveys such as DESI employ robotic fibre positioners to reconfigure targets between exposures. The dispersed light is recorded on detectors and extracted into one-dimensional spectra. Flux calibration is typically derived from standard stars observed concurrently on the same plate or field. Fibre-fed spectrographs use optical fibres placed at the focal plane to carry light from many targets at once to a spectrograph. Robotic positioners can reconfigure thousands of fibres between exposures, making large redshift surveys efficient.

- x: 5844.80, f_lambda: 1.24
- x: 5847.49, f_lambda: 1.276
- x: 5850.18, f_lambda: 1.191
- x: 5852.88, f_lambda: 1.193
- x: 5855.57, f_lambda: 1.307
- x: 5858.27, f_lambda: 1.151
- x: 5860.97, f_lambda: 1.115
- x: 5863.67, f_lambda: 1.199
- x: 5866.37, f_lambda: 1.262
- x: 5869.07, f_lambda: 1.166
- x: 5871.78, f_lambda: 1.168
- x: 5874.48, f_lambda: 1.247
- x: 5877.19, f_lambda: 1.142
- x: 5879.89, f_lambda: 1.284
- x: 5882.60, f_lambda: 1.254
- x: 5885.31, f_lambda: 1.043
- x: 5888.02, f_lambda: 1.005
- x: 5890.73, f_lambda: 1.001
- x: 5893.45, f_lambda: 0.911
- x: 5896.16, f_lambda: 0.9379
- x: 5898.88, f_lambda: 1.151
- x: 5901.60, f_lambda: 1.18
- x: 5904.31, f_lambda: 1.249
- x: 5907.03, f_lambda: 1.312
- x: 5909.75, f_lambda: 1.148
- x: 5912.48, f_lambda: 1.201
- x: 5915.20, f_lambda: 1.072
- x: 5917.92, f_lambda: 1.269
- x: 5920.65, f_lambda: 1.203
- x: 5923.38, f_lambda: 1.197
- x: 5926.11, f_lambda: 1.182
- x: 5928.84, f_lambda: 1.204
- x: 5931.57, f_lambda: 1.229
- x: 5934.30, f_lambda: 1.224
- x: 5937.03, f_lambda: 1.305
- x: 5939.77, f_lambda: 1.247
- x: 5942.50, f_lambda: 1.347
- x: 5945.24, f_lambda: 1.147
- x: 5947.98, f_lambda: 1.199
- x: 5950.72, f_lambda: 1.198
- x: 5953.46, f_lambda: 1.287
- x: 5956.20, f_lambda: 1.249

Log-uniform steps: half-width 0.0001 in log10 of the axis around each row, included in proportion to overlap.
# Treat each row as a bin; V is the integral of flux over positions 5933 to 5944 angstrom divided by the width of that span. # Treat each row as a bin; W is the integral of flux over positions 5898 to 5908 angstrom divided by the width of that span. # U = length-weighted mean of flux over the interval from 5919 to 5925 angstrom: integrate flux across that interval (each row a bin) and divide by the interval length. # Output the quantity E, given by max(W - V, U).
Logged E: 1.20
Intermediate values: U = 1.20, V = 1.280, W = 1.22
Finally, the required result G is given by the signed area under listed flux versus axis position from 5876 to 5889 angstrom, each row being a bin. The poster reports 15.0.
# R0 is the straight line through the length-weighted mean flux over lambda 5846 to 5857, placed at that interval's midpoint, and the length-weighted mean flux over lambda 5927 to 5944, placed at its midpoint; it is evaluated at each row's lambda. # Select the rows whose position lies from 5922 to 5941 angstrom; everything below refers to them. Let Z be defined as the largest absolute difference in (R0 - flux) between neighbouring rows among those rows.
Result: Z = 0.081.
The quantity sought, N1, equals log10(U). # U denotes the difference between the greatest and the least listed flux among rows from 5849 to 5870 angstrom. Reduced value -0.72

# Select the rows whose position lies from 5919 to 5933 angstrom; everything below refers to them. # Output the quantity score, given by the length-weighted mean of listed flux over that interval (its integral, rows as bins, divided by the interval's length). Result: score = 1.204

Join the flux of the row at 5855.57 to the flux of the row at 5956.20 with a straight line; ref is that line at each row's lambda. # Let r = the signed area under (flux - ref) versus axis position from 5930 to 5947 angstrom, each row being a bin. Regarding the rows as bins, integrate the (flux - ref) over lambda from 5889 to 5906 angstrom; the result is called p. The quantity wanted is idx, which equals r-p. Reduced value 3.3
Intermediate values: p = -3.5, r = -0.2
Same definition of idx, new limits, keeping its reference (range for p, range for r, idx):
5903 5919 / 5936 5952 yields 0.8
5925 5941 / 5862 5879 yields -1.2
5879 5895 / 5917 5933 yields 2.5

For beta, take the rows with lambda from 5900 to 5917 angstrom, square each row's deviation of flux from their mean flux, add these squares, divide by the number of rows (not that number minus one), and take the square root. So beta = 0.075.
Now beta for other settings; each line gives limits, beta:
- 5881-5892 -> 0.104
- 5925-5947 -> 0.060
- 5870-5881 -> 0.058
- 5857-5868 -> 0.055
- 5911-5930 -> 0.054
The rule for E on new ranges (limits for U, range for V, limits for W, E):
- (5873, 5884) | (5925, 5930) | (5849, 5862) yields 1.23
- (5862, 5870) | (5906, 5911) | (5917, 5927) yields 1.21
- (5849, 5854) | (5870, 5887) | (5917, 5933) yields 1.19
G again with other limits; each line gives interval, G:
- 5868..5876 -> 9.5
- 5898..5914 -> 19.3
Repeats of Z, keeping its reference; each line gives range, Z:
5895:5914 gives 0.213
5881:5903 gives 0.213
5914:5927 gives 0.197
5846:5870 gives 0.156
